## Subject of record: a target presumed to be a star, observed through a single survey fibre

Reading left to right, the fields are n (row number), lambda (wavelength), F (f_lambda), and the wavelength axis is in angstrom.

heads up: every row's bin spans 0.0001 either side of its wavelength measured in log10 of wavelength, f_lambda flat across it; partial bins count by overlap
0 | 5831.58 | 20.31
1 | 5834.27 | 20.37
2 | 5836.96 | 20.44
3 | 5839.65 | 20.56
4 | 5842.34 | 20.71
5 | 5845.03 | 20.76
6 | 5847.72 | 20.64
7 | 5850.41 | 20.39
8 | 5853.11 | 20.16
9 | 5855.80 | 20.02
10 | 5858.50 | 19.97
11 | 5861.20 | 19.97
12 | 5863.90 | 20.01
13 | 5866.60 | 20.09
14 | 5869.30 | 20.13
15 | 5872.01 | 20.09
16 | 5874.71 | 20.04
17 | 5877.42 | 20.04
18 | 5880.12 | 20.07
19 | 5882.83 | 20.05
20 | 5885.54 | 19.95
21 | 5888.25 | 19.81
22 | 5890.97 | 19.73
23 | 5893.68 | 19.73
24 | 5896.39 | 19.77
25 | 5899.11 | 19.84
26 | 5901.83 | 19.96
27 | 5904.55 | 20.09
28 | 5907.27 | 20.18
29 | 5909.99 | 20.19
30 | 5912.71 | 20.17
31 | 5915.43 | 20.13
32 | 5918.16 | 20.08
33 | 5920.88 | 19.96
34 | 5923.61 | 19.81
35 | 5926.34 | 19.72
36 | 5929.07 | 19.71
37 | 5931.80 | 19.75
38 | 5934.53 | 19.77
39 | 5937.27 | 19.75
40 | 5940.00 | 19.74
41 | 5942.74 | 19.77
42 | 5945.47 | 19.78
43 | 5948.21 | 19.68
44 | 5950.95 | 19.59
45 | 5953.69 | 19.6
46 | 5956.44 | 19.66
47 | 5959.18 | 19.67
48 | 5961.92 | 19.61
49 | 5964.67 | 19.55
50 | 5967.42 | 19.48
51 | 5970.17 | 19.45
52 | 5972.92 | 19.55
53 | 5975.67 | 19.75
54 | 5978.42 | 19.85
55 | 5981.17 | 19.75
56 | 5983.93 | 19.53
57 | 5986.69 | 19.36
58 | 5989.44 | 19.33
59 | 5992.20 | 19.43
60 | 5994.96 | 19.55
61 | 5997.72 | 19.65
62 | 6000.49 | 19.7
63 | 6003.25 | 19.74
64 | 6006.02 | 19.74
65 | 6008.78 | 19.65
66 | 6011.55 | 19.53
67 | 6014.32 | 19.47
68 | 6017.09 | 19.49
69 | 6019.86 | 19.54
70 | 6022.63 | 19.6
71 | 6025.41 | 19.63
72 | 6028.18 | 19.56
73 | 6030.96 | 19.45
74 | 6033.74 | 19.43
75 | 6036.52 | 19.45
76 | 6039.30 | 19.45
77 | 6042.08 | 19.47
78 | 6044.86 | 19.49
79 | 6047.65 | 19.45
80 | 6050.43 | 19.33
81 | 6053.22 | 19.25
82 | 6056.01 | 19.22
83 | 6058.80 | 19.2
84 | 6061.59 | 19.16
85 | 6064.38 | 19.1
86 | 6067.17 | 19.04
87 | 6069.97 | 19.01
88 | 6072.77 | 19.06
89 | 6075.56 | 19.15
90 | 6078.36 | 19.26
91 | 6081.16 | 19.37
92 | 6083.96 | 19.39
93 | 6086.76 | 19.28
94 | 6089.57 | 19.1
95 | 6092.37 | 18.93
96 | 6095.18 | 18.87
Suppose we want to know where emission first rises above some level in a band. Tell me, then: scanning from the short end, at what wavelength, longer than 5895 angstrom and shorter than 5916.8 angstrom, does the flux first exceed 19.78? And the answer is 5899.11 angstrom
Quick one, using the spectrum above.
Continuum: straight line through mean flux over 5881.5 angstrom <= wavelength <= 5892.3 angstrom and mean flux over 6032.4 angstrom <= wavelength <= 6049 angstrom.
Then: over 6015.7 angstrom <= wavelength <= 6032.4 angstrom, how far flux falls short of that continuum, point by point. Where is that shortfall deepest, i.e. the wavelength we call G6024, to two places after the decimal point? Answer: 6030.96 angstrom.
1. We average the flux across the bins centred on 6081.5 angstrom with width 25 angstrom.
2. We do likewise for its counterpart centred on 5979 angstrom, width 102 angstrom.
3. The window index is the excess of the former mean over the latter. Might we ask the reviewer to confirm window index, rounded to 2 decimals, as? -0.45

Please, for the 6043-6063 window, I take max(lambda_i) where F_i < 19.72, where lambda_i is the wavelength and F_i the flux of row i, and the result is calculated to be 6061.59 angstrom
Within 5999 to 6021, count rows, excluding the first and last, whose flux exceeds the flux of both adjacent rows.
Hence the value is 0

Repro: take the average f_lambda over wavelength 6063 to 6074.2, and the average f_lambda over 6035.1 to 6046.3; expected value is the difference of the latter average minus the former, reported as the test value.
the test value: 0.41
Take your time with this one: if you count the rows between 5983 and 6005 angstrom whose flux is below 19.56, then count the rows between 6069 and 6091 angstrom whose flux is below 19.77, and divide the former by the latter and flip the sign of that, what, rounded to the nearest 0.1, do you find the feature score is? -0.6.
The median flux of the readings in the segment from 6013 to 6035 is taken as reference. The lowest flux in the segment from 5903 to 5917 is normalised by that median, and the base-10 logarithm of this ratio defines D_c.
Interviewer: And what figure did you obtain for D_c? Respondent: 0.013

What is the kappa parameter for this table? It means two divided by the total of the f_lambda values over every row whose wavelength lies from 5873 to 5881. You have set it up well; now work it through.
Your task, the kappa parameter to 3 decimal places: 0.033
